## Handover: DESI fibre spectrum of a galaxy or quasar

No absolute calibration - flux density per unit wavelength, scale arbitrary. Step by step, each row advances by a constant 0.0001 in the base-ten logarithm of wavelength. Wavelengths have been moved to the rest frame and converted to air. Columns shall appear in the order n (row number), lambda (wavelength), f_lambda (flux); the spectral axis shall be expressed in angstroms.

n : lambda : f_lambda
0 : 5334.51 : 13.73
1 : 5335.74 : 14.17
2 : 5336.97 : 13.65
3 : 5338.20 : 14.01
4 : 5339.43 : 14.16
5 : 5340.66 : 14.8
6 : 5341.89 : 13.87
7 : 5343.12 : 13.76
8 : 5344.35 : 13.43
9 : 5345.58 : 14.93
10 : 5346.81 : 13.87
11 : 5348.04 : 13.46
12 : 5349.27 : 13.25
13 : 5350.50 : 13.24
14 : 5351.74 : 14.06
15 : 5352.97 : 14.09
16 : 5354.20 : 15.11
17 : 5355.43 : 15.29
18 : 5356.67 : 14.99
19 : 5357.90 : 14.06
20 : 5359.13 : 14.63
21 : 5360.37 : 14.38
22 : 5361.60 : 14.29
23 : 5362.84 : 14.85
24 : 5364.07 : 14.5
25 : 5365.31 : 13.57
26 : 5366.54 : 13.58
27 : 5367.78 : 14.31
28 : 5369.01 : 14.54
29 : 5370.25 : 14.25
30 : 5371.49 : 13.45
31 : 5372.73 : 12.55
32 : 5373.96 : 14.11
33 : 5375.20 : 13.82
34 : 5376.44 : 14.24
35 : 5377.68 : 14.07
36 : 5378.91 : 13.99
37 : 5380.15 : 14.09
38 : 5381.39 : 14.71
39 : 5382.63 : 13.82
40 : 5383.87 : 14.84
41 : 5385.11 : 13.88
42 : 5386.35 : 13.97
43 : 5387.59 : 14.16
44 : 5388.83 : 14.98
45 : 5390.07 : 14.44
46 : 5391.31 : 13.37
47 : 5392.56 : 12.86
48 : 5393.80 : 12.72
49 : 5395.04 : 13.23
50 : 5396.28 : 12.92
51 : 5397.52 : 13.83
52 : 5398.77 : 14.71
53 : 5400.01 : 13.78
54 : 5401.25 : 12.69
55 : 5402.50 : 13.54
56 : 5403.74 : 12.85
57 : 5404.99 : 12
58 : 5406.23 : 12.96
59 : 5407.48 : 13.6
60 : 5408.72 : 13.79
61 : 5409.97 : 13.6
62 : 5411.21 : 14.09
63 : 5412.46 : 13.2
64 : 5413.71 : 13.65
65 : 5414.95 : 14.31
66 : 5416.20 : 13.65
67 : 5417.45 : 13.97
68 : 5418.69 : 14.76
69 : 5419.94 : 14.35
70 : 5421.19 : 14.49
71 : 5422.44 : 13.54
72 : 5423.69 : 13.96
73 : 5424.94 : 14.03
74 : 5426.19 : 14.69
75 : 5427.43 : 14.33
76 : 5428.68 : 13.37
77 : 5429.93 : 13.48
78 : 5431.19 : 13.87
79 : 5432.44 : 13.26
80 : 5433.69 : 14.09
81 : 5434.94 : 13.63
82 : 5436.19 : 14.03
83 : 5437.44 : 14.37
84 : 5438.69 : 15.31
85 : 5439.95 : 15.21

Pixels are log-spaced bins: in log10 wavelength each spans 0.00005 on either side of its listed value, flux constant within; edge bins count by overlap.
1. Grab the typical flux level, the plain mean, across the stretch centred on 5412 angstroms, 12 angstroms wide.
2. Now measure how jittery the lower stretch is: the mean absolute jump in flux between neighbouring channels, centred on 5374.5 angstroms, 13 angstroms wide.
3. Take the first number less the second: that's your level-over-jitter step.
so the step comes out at 13.2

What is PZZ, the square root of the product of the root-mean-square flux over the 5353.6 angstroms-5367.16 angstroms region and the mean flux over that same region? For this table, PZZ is 14.5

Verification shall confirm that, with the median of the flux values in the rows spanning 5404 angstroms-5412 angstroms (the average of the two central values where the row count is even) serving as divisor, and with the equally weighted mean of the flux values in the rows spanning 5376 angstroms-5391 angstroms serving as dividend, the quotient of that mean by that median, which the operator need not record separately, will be 1.05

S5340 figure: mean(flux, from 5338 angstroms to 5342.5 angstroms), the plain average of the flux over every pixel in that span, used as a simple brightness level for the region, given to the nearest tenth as 14.2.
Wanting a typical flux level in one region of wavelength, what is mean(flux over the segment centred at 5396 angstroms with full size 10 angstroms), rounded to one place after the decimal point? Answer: 13.4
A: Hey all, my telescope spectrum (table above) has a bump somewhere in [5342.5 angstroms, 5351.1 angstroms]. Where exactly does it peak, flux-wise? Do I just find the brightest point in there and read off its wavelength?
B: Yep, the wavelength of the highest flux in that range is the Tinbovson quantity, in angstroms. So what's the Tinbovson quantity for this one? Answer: 5345.58 angstroms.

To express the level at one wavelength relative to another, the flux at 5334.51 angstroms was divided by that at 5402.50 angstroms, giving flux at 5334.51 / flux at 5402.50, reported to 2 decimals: 1.01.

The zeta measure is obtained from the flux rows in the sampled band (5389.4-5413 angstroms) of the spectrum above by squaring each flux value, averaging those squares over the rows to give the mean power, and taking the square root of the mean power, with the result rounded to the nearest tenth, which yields 13.4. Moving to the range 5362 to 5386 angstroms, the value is 14.1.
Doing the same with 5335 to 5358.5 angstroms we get 14.1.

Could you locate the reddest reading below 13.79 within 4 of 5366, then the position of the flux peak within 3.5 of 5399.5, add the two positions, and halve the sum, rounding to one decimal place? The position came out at 5382.7 angstroms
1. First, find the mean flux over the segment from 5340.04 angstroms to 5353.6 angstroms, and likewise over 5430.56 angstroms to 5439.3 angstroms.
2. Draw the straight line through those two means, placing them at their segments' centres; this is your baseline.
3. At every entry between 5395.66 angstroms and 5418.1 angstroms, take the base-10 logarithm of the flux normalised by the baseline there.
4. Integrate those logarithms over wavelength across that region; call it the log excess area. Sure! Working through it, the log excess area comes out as -0.37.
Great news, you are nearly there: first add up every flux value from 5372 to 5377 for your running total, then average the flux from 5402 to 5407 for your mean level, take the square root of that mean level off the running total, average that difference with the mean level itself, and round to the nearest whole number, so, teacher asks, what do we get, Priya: 32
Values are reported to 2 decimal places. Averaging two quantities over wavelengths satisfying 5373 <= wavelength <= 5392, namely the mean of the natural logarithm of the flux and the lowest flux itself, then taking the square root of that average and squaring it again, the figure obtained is 8.01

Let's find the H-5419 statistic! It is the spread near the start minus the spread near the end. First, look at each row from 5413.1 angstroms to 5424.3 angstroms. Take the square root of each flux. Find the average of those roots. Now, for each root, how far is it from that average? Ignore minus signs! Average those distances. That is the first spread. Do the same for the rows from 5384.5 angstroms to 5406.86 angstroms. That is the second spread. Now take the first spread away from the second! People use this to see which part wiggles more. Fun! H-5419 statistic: 0.041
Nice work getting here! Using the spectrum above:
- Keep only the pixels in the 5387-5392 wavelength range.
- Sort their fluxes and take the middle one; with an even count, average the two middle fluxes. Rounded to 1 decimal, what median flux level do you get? 14.3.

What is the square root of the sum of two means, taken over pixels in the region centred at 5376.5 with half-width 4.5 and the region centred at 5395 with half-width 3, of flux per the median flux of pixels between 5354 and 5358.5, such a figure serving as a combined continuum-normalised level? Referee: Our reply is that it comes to 1.34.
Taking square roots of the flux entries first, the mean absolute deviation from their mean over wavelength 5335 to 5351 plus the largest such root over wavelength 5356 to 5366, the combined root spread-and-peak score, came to 3.93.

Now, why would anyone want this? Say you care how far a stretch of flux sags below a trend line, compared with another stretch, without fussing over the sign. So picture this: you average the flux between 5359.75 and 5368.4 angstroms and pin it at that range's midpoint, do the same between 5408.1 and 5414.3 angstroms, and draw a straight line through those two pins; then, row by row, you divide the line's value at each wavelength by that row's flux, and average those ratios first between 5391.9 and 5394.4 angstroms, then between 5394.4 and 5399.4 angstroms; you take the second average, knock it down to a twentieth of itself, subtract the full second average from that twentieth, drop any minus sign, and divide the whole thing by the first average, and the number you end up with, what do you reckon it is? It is 0.89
